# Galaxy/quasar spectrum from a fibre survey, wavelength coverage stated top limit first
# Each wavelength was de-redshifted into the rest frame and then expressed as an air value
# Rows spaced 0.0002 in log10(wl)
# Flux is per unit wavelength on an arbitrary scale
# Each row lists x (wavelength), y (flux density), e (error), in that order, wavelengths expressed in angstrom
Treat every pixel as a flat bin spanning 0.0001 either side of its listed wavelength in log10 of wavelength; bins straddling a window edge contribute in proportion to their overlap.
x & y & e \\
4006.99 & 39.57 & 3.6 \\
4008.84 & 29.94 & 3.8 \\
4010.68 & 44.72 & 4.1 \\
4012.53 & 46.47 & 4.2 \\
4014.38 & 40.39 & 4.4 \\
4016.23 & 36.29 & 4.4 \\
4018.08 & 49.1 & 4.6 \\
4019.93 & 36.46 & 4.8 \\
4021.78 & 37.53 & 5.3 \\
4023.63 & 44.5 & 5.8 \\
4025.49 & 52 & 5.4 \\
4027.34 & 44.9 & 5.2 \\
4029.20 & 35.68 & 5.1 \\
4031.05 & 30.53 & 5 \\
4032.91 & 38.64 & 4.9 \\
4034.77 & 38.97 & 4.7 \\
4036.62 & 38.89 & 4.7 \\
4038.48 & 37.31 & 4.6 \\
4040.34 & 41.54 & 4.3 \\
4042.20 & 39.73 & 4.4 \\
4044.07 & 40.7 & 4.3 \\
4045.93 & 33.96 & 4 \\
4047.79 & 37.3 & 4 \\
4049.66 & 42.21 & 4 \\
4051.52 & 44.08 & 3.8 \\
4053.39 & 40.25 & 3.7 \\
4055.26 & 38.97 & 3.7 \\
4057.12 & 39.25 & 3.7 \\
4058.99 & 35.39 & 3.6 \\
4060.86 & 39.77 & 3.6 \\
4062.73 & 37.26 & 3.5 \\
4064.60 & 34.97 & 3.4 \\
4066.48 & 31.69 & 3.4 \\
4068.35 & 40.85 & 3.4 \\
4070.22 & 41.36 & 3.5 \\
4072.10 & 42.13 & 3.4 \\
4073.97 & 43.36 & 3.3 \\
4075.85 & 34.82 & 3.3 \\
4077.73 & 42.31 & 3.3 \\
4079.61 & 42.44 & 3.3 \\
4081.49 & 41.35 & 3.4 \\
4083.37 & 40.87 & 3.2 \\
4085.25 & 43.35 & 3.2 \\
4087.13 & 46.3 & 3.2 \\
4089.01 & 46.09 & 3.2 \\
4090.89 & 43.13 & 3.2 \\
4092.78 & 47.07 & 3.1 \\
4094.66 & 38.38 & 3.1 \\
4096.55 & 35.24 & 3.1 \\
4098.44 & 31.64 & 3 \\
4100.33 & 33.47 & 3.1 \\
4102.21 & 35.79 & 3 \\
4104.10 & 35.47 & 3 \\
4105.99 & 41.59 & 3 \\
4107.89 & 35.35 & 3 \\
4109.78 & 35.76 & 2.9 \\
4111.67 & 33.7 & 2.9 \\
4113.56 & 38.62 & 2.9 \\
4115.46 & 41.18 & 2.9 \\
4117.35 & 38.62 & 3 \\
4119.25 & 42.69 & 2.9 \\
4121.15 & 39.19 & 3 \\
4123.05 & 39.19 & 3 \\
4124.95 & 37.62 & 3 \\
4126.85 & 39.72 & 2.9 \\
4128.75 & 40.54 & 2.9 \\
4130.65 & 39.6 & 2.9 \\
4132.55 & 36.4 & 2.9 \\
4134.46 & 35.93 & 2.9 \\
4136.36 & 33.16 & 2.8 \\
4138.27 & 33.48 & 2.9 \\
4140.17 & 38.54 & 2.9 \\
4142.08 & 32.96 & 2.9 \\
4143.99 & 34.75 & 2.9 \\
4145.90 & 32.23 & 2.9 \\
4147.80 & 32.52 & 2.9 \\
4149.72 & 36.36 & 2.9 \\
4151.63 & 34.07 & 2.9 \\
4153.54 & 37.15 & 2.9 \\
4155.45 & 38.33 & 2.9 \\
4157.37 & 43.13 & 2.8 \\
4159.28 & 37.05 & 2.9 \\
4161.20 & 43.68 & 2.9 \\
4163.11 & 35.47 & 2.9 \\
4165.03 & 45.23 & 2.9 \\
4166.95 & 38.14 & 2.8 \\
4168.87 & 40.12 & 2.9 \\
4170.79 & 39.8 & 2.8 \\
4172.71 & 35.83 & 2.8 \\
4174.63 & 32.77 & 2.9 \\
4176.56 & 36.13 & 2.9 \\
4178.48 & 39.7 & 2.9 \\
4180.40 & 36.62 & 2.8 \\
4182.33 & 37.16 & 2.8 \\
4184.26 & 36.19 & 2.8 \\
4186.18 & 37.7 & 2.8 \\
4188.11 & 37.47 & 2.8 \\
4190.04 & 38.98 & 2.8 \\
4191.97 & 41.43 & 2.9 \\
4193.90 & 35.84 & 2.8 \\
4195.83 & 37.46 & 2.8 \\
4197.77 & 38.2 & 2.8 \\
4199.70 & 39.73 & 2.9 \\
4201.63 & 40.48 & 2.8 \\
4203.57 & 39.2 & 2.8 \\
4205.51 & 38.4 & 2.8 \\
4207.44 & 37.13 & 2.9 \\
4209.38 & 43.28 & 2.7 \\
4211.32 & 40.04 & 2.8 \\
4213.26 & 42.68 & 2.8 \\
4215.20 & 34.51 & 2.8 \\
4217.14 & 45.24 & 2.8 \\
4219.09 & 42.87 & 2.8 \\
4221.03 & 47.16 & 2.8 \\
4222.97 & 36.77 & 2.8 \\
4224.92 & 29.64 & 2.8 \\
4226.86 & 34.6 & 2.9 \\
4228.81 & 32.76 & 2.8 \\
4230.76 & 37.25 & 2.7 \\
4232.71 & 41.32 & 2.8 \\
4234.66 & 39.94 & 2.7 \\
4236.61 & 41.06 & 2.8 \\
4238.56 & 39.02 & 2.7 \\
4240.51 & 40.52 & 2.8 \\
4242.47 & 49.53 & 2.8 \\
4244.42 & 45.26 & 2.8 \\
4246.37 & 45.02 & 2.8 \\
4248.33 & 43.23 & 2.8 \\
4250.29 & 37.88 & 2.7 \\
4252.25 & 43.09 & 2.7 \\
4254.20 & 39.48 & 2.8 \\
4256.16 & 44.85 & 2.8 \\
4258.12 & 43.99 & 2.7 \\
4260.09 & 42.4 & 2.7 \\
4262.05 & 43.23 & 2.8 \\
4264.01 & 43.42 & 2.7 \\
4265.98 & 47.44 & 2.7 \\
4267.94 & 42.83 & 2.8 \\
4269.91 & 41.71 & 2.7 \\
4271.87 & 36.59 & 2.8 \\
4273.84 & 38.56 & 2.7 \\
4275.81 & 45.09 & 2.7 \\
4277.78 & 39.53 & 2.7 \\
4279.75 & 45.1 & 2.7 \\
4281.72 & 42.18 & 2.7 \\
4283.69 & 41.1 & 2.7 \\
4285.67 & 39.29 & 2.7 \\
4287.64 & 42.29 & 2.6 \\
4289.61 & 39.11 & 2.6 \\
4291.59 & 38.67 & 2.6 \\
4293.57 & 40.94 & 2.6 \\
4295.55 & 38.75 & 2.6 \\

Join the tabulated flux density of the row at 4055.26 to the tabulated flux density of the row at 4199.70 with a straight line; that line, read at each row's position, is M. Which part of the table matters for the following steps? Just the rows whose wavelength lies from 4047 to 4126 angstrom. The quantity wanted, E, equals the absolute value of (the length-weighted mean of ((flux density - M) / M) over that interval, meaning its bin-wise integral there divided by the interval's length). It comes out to 0.00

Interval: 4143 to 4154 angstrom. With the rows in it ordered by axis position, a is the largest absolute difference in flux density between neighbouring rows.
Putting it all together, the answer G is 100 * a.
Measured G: 384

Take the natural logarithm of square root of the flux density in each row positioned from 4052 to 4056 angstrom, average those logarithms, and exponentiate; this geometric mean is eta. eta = 6.29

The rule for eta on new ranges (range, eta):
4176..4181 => 6.12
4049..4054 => 6.49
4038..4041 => 6.27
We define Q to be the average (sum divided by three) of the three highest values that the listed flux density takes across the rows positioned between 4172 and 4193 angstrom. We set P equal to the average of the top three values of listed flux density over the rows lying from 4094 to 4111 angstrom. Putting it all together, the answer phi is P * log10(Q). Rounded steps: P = 39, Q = 40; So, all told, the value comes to 61.8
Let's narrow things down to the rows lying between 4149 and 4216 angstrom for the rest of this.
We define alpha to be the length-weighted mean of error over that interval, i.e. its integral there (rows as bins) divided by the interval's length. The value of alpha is 2.84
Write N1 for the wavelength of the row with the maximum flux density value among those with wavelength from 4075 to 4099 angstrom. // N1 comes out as 4092.78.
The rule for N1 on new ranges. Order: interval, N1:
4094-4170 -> 4165.03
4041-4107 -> 4092.78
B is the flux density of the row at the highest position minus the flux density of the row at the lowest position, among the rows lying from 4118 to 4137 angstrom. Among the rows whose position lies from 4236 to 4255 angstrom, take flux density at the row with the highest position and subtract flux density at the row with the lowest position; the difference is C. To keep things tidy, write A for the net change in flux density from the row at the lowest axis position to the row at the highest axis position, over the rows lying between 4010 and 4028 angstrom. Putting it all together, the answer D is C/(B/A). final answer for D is 0.0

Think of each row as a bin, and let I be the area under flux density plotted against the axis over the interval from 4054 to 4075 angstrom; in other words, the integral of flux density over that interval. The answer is 812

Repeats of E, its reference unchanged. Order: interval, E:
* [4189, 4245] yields 0.00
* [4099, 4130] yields 0.03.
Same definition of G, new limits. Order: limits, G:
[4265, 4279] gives 653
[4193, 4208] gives 162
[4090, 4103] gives 869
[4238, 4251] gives 901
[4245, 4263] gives 537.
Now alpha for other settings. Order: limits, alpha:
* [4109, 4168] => 2.90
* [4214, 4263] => 2.78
